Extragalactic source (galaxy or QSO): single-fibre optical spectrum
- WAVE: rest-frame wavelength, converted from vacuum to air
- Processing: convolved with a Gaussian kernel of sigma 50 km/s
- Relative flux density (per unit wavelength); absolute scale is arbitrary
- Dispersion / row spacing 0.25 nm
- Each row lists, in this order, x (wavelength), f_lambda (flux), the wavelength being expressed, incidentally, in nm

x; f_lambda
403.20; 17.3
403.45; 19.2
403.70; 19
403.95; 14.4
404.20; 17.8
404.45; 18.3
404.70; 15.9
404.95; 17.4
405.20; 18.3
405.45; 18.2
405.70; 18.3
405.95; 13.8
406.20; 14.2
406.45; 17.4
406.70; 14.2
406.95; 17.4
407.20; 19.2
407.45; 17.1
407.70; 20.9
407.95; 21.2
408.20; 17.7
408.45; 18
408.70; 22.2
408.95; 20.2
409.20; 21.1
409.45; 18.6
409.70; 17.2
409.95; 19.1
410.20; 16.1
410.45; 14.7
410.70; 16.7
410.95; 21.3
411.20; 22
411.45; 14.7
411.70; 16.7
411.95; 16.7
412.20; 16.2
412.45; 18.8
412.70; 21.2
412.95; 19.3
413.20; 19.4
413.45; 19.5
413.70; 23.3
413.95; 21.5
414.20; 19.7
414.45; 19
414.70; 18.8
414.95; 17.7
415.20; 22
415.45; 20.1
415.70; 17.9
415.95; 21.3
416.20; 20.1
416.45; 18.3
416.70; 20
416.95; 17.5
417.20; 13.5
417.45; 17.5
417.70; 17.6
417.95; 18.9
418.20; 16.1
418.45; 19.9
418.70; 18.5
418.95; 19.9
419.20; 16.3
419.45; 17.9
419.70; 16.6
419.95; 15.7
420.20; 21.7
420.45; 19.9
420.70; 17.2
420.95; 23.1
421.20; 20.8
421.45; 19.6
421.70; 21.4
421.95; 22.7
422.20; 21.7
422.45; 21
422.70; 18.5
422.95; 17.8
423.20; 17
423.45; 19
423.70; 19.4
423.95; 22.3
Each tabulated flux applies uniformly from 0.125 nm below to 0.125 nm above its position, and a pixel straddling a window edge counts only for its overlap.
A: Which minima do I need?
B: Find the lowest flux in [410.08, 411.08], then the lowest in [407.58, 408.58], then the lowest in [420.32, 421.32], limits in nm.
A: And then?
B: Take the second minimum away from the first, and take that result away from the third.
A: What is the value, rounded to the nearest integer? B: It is 20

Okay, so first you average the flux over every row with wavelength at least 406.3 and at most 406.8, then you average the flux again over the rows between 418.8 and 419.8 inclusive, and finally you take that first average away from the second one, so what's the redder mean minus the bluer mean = 1.9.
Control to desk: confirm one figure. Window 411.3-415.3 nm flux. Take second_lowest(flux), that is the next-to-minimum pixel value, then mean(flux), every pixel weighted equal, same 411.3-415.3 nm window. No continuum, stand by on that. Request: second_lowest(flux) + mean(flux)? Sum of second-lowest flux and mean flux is 35.2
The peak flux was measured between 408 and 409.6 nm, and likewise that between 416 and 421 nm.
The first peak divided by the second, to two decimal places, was 0.96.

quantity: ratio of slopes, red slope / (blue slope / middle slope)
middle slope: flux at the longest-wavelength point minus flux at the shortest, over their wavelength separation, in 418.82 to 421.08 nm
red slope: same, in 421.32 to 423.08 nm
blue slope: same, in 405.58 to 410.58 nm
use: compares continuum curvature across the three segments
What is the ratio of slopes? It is 2.5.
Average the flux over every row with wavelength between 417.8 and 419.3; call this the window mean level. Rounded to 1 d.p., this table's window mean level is 18.3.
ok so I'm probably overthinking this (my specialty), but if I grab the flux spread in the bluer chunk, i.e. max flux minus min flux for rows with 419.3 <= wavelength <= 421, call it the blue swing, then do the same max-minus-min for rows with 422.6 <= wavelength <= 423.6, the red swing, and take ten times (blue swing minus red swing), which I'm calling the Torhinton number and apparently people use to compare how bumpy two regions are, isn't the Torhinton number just 54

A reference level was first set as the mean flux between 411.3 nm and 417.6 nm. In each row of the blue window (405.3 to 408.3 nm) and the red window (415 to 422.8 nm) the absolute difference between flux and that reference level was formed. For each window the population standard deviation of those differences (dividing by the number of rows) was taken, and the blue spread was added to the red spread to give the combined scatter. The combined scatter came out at 2.83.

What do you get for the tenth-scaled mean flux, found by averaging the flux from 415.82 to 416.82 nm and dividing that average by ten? 1.99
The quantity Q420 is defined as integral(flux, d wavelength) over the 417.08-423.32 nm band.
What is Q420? 118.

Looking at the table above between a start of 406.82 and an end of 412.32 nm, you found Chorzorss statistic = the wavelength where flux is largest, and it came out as 408.70 nm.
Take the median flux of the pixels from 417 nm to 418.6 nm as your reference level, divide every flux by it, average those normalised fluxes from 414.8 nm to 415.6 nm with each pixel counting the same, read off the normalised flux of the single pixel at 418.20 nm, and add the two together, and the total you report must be 2.05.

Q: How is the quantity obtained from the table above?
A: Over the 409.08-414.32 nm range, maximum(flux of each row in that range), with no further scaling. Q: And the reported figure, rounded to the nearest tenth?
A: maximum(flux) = 23.3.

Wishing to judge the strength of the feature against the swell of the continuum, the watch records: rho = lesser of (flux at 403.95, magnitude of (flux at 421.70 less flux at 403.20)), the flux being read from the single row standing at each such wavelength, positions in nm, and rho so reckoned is 4.1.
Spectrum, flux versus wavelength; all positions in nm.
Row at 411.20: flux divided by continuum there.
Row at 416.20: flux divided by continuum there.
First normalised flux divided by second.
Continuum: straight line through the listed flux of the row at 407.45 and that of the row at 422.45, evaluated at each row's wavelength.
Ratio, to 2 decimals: 1.17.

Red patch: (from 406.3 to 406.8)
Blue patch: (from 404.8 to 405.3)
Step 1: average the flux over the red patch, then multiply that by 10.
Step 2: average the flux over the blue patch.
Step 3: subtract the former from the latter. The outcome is -140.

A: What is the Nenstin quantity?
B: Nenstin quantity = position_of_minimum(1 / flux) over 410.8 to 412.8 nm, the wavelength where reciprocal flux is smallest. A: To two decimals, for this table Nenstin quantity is 411.20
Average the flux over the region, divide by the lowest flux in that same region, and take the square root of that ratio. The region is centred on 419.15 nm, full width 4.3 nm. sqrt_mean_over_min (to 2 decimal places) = 1.16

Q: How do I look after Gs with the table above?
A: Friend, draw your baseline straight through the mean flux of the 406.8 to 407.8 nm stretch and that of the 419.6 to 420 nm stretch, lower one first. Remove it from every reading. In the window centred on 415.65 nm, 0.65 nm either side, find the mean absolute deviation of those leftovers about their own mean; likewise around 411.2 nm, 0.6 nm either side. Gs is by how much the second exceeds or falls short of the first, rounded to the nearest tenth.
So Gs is 1.6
